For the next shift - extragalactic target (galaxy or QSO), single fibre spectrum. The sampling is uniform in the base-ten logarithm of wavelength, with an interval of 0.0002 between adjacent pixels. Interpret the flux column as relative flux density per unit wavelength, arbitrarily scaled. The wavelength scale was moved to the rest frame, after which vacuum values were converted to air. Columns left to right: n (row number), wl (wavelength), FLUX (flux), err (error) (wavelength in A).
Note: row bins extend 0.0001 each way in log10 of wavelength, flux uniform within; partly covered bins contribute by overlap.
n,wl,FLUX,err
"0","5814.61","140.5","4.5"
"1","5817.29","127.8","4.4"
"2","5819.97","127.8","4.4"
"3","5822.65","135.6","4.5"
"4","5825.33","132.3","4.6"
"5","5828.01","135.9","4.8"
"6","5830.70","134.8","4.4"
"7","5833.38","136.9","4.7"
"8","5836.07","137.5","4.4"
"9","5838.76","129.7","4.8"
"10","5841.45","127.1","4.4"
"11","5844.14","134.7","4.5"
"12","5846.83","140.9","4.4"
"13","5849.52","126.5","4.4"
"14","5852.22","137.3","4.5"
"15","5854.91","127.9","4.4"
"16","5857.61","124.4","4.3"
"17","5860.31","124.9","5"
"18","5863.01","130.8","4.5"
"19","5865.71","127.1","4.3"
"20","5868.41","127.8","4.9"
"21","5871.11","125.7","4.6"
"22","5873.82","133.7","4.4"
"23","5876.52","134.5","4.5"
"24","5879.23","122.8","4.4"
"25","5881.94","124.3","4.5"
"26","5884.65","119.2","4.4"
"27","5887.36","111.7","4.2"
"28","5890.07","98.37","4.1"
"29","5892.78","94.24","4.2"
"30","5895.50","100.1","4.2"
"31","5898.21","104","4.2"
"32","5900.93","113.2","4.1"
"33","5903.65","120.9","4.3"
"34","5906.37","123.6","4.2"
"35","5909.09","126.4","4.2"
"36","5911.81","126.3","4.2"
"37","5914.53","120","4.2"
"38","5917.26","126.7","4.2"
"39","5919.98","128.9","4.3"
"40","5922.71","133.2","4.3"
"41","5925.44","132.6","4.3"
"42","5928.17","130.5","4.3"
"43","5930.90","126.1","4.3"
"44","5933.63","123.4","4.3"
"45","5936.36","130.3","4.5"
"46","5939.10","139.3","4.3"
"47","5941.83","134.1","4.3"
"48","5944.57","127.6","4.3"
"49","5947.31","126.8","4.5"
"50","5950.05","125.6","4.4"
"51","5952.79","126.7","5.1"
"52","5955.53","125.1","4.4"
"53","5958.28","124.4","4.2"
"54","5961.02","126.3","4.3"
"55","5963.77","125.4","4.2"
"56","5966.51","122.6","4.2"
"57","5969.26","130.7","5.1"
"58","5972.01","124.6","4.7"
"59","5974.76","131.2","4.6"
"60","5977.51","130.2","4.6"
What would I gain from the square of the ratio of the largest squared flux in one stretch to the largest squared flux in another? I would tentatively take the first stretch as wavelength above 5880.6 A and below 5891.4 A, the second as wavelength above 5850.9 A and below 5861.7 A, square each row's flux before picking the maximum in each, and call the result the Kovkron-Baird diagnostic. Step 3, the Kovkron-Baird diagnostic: 0.67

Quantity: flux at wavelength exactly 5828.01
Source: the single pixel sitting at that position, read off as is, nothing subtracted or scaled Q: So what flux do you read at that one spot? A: 135.9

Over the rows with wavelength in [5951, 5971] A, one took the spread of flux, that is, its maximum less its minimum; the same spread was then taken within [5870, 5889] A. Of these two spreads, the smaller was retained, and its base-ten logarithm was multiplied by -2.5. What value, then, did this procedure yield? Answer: -2.27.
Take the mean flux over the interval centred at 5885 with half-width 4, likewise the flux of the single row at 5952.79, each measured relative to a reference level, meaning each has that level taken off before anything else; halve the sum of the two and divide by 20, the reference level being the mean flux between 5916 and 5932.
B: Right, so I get -0.4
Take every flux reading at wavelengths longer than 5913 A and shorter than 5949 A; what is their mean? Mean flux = 129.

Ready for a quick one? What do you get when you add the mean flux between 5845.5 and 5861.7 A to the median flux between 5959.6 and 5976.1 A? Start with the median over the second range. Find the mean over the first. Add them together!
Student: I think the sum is 256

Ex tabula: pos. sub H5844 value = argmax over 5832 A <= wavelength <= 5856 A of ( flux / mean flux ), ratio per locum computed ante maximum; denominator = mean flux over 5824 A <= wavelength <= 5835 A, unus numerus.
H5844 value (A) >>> 5846.83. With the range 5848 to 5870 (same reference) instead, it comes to 5852.22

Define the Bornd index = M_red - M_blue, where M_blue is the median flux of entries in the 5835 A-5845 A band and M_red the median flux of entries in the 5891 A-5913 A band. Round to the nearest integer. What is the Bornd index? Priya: -15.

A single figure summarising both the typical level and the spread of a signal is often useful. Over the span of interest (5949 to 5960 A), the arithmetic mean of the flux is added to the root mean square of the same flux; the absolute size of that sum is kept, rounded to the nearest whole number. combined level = 251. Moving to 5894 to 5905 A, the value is 219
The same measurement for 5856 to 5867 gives 254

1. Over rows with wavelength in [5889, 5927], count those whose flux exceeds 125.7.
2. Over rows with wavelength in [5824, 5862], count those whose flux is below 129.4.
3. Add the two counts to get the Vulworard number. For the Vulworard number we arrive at 11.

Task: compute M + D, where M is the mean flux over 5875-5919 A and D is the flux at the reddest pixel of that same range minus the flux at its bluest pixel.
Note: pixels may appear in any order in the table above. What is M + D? 109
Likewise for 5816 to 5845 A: 140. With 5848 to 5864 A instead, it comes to 133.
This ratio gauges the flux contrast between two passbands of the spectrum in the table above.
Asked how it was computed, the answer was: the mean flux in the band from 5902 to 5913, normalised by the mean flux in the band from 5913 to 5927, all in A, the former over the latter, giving 0.97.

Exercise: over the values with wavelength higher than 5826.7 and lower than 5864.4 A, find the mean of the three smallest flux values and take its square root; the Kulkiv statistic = 11.2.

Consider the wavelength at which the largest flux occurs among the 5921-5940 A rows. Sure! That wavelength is 5939.10 A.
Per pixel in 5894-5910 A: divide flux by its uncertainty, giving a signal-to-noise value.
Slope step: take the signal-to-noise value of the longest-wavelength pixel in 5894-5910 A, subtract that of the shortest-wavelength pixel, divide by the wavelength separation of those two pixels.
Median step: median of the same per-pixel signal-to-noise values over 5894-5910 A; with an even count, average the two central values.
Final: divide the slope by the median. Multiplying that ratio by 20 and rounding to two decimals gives 0.33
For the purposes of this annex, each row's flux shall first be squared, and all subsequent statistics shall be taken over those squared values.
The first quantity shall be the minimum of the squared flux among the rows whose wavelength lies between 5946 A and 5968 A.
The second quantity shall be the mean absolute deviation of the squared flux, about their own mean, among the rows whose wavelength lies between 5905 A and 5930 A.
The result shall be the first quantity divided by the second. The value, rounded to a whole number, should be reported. 18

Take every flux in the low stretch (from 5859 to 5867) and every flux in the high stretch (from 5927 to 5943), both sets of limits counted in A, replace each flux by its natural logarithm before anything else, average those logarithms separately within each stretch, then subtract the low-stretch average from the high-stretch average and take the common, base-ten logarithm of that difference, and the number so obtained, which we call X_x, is -1.6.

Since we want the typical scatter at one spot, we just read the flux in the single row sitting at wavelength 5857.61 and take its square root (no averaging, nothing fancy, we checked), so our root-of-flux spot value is 11.2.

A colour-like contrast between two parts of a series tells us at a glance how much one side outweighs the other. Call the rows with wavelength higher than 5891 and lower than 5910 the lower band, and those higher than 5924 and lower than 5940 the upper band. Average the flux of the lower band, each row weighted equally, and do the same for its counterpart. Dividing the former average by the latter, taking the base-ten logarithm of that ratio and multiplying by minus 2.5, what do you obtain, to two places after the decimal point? 0.17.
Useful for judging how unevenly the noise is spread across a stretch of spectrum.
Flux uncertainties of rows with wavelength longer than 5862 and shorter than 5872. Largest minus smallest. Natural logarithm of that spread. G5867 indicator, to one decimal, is -0.5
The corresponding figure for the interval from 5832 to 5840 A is -0.9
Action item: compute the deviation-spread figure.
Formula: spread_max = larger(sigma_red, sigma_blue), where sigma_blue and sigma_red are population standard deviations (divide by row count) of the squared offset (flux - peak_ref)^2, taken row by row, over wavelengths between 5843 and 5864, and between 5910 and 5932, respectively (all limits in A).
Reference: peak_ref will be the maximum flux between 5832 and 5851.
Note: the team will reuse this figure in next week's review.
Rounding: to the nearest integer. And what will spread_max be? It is 113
